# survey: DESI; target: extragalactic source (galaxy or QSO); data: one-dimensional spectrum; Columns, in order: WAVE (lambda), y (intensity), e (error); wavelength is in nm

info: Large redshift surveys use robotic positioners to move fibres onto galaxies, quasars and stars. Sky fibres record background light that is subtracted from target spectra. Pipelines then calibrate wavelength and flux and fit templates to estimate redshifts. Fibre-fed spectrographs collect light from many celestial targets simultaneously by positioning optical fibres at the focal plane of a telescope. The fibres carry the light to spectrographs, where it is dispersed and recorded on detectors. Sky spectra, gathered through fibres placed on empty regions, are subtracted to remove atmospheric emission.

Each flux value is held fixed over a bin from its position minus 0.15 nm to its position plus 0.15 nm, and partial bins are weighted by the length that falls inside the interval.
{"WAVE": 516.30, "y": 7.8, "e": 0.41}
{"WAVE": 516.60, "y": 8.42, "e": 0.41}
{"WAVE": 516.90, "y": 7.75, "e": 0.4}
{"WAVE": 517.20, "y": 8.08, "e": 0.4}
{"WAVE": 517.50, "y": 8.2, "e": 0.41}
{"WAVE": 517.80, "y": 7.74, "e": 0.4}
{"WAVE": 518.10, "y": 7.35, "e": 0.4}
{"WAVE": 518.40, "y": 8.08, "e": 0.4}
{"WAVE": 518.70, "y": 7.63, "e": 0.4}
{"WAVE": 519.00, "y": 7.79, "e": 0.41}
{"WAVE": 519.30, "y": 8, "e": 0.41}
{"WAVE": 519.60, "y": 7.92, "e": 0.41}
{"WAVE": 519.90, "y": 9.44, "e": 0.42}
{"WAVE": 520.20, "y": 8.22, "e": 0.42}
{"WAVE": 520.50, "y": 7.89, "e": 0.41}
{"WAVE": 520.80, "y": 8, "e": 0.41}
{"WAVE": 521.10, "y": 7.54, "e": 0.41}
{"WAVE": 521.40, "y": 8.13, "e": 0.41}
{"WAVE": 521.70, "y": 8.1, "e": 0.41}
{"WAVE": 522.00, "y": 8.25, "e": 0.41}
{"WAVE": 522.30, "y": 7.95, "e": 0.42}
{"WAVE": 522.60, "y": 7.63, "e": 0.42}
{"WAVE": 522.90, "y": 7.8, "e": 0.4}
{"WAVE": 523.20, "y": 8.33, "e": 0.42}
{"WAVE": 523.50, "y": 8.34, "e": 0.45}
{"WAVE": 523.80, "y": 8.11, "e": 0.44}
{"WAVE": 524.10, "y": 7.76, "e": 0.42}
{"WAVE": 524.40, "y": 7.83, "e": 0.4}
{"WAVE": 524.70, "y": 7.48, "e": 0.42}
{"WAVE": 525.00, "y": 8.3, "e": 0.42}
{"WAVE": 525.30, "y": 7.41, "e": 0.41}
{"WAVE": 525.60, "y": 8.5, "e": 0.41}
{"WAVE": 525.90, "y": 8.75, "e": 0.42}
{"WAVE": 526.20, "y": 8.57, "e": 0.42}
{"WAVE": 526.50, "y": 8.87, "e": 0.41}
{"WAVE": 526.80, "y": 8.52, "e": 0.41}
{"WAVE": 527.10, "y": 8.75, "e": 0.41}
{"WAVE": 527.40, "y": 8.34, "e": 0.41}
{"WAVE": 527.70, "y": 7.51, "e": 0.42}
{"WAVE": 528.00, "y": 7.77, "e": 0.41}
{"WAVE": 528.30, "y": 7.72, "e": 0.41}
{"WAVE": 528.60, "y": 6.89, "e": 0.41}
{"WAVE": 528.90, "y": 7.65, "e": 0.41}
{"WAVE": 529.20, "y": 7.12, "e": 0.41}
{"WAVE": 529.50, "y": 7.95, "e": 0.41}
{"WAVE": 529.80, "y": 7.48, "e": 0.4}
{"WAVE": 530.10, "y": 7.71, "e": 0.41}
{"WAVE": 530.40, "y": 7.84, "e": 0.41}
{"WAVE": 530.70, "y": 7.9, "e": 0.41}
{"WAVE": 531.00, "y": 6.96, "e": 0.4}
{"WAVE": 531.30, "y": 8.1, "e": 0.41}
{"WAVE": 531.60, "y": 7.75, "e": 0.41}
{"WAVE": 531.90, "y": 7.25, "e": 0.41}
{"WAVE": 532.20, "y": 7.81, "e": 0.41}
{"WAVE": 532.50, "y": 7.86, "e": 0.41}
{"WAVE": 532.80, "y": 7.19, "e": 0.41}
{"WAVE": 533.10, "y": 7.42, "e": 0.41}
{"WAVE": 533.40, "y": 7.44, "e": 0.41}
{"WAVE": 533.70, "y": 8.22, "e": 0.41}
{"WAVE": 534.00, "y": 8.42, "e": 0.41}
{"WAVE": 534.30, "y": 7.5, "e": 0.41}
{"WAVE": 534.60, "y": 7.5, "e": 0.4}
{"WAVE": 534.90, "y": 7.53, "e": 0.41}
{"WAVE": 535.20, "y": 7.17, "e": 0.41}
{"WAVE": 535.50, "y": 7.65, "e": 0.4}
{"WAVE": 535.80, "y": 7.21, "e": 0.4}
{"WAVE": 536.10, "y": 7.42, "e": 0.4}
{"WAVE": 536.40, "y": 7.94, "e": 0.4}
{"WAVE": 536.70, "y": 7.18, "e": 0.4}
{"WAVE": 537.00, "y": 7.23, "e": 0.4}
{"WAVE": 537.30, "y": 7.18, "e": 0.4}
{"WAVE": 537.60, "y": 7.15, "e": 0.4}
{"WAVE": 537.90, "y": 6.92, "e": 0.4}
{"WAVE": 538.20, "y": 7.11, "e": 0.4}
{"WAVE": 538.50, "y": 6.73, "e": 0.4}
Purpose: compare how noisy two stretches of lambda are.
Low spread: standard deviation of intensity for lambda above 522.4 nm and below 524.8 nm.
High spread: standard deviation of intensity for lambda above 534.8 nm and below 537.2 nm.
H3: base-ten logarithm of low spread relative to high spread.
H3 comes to 0.06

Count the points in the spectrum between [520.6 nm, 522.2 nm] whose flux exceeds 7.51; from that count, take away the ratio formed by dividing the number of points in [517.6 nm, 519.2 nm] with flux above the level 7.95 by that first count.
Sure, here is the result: 4.8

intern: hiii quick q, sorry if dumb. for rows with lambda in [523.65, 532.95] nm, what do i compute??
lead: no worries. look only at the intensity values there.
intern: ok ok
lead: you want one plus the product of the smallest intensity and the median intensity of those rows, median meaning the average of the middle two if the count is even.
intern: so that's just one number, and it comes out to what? 54.8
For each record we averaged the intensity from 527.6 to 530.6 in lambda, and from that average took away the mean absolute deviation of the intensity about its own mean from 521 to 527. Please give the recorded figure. 7.22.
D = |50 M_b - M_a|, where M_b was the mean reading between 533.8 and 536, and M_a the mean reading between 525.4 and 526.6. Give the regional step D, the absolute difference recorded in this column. 370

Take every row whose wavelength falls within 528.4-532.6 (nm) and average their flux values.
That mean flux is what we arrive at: 7.59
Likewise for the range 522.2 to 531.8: 7.92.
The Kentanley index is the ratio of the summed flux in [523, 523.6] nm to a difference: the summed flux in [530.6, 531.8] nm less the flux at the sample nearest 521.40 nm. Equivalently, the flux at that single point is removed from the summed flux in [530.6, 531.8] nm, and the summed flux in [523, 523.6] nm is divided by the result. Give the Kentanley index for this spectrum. 0.74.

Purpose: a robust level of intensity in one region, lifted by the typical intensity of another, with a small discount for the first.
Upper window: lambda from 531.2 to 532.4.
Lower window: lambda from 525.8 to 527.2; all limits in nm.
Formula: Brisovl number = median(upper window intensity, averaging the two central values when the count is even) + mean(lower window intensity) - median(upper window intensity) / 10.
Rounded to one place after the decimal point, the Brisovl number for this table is 15.7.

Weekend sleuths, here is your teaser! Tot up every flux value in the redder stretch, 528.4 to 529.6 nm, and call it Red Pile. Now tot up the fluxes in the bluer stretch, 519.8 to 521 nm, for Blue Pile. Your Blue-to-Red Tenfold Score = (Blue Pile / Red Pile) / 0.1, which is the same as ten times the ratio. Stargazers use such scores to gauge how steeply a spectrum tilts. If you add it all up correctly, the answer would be 11.3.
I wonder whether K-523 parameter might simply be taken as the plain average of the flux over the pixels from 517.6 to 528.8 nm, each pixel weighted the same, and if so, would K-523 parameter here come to 8.0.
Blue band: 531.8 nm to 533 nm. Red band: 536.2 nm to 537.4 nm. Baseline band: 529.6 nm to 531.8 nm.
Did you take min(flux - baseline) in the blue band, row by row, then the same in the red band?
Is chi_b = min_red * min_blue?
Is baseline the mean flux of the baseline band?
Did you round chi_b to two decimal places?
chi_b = 0.24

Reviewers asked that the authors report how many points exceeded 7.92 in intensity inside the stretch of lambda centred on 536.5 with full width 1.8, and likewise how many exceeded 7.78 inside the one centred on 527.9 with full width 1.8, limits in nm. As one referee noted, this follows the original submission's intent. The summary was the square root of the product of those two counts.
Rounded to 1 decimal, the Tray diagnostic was 1.4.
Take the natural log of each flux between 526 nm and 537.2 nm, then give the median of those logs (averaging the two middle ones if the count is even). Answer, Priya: 2.03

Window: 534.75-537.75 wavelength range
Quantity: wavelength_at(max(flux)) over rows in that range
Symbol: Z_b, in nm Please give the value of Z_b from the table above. 536.40 nm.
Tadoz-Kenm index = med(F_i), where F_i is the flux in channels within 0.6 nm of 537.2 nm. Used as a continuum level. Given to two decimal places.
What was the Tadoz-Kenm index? 7.18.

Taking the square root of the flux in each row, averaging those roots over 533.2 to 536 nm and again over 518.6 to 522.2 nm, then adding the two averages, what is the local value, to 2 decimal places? 5.60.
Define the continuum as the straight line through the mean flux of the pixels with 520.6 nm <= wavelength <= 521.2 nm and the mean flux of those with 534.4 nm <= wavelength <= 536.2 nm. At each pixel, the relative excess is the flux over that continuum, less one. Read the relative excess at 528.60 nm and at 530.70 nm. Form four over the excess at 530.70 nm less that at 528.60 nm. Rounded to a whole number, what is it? 28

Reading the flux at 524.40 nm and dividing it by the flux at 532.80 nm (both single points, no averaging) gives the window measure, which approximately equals 1.09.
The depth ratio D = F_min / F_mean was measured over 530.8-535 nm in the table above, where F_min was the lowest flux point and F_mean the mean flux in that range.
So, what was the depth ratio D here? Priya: 0.911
